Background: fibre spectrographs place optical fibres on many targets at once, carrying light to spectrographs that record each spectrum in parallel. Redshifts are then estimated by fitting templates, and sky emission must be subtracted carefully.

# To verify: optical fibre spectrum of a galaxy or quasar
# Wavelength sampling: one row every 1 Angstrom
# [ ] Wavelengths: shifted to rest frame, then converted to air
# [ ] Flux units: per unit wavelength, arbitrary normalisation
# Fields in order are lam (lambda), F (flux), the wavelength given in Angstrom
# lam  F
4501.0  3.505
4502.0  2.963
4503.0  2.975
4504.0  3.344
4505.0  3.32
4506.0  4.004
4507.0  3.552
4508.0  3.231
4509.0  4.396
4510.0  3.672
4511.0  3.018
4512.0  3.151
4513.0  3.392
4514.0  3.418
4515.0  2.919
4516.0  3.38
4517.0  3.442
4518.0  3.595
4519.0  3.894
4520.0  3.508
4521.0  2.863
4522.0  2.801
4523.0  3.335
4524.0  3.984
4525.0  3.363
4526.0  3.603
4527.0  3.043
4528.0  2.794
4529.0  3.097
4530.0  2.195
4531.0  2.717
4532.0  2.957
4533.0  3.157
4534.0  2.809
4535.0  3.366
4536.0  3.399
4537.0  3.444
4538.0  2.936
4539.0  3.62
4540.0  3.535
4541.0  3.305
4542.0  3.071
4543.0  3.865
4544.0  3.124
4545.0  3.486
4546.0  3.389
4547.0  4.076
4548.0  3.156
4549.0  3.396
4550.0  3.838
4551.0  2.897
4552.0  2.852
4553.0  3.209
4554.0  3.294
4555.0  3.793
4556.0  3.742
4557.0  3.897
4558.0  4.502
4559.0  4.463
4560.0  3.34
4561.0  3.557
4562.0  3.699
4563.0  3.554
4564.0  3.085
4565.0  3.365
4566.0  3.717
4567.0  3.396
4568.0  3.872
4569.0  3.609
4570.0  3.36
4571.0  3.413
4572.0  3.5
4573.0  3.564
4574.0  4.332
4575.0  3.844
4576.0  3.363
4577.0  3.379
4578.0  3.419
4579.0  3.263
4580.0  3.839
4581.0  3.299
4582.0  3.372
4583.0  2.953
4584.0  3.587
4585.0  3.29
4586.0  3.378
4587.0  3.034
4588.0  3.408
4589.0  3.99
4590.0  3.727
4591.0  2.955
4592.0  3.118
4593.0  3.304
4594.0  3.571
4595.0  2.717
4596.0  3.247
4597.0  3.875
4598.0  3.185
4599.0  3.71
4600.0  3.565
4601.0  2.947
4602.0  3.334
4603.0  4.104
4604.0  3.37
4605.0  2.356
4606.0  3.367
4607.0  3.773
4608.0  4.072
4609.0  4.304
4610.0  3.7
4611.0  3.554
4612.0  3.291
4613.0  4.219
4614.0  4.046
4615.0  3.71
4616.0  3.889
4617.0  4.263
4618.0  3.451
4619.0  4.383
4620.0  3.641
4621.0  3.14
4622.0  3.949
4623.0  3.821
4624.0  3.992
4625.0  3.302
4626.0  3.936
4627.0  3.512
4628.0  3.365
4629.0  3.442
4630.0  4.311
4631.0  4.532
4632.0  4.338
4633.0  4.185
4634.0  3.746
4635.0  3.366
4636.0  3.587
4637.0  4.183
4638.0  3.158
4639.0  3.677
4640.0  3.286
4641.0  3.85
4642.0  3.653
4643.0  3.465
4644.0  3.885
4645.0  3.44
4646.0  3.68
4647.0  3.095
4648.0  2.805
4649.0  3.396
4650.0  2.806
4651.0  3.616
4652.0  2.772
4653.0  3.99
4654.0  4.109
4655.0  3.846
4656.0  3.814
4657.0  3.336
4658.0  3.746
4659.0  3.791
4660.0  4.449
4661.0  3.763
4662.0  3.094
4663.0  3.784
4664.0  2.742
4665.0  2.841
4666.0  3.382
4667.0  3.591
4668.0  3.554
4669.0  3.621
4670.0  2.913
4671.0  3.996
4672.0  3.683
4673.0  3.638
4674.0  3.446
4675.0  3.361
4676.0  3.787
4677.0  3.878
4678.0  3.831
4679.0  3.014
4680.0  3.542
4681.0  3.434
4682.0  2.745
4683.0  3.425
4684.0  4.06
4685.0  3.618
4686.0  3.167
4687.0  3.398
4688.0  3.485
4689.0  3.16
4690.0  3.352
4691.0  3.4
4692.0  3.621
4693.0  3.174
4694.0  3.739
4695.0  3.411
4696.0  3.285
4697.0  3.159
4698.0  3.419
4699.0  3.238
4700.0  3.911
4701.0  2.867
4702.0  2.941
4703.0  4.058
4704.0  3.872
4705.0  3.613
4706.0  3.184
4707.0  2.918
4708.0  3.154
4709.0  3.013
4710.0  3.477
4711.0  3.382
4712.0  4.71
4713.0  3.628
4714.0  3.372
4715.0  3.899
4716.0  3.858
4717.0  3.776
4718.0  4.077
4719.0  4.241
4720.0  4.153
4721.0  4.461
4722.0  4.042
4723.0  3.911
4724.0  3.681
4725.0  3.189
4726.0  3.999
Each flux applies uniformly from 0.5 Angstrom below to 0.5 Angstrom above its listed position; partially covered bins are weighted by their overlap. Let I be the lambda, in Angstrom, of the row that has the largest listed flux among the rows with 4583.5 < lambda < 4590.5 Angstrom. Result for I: 4589.0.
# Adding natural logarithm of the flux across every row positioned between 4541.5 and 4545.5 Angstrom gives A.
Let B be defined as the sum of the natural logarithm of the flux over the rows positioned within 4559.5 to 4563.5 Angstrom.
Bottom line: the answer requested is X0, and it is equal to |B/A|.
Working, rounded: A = 4.86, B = 5.1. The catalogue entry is 1.04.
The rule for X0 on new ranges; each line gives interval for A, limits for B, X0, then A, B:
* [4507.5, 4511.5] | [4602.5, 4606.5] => 0.93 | 5.06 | 4.7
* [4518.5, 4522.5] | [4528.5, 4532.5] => 0.85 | 4.70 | 4.0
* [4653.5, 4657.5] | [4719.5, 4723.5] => 1.07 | 5.30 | 5.7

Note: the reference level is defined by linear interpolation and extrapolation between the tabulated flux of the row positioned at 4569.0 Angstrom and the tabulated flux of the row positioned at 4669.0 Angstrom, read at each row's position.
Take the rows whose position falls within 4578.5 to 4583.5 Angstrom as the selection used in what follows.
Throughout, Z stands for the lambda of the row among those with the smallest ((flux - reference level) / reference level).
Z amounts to 4583.0 Angstrom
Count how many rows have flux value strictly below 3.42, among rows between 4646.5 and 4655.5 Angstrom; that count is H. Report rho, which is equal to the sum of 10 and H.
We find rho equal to 15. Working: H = 5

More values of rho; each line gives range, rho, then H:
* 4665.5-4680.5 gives 14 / 4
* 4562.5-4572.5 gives 15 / 5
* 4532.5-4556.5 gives 25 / 15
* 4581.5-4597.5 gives 21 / 11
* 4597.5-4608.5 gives 16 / 6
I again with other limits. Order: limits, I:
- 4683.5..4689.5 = 4684.0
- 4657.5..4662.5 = 4660.0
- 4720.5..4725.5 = 4721.0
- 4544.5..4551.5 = 4547.0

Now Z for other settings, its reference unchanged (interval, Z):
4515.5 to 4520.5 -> 4516.0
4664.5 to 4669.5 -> 4665.0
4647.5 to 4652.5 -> 4652.0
